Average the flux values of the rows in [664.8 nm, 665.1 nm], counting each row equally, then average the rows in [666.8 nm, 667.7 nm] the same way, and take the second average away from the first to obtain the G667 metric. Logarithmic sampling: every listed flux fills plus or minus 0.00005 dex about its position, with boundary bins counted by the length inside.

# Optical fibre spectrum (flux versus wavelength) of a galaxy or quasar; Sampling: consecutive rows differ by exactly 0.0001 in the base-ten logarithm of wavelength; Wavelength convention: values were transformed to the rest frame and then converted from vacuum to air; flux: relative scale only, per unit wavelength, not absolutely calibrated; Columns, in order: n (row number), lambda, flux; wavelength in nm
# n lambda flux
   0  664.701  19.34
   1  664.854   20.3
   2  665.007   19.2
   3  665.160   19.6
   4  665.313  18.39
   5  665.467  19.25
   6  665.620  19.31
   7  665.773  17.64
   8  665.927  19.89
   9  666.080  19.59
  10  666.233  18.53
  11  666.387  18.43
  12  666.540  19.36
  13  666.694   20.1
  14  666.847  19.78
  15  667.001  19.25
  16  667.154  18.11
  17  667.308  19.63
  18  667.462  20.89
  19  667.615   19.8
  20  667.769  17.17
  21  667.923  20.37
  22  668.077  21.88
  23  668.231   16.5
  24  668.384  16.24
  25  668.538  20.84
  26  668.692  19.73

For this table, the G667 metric 0.17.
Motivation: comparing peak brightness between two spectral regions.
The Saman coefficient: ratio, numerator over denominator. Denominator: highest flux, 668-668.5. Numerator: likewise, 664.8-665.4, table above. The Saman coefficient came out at 0.928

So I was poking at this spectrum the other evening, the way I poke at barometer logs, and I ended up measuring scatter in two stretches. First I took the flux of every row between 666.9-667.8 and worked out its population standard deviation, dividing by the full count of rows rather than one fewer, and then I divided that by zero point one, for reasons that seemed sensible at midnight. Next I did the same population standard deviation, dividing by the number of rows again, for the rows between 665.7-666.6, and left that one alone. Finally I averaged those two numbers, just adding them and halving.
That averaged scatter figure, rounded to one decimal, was 6.4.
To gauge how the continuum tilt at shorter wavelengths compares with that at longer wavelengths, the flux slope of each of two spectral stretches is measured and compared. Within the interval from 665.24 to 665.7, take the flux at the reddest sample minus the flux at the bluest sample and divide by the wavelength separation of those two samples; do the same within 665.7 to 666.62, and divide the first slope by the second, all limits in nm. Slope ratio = 1.34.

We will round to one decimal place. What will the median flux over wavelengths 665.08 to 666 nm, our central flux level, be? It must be 19.3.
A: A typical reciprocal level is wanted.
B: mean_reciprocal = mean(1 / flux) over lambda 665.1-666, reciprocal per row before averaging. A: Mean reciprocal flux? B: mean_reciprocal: 0.0527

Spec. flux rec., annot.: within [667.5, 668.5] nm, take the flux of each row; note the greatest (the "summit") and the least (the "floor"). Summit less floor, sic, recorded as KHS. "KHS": 5.6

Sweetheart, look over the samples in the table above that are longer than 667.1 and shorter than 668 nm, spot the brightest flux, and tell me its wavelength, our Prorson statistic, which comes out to 667.462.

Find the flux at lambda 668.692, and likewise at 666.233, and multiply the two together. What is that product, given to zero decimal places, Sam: 366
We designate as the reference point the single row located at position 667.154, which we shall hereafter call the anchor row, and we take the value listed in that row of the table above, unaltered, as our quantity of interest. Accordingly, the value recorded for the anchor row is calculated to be 18.11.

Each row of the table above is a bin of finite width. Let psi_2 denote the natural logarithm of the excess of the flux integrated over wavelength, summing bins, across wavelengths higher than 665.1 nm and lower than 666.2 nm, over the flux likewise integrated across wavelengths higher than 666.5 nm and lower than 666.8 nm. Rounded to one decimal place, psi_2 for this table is 2.7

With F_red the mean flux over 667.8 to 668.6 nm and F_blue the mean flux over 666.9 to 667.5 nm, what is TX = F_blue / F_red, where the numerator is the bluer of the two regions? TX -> 1.02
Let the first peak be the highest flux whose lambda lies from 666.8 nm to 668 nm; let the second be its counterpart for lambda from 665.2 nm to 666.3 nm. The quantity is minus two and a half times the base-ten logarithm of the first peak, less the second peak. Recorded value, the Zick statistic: -23.2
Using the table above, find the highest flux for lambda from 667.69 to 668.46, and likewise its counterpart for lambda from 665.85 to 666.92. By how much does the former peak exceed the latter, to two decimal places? 1.78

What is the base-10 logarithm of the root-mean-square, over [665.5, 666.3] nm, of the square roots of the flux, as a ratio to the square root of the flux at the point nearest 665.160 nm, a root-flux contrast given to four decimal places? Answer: -0.0068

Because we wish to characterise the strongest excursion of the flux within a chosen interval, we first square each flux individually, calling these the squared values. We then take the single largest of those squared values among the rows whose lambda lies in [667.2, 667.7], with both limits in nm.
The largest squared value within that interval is 436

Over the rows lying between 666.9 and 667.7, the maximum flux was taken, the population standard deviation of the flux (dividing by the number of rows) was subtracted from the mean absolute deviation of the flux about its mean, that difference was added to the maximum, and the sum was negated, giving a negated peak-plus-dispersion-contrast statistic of -20.7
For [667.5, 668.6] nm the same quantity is -21.8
